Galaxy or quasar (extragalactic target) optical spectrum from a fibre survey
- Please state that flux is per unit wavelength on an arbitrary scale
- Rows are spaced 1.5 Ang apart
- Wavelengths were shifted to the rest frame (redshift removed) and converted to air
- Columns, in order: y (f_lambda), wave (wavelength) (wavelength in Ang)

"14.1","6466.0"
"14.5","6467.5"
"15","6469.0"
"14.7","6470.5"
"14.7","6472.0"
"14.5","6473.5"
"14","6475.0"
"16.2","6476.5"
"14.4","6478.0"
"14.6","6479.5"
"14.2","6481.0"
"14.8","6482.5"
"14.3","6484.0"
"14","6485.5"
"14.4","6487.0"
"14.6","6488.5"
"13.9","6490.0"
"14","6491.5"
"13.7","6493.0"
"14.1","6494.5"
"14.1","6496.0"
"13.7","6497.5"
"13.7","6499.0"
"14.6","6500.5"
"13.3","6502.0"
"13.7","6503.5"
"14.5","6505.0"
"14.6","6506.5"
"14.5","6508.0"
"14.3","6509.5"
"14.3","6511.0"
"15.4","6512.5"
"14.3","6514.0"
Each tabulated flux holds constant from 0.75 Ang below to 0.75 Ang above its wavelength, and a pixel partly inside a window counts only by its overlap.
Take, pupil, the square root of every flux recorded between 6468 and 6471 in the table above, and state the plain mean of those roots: 3.85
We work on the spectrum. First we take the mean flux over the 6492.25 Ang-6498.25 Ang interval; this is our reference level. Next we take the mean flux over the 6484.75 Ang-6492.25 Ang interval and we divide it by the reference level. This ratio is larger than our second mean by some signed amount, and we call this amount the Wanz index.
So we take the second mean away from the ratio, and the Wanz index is -13.2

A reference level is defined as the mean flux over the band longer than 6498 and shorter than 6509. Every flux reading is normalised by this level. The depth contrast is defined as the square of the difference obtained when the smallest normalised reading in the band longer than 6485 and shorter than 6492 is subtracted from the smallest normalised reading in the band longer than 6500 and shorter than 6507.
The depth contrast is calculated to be 0.0018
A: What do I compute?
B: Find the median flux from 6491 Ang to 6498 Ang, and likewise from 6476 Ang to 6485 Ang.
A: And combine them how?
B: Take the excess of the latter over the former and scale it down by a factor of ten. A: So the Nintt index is 0.05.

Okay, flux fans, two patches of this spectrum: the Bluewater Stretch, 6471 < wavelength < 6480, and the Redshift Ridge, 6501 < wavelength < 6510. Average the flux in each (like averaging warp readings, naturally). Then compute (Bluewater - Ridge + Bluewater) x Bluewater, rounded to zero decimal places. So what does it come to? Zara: 226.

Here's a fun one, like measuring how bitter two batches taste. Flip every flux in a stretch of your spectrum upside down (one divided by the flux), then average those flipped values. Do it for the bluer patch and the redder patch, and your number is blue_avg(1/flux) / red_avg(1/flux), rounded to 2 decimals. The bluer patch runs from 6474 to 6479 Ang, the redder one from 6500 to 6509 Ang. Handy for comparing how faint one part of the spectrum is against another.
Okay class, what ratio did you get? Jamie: 0.96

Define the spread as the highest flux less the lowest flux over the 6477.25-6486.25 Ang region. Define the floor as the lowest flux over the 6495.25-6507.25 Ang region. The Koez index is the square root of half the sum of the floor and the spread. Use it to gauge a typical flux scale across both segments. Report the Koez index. 2.66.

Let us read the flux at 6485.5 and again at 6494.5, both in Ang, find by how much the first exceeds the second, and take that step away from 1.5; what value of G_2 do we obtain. 1.6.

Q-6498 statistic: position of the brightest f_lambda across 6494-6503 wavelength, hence 6500.5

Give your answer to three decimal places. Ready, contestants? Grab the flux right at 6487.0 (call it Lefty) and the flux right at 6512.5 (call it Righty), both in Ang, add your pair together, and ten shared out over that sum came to 0.336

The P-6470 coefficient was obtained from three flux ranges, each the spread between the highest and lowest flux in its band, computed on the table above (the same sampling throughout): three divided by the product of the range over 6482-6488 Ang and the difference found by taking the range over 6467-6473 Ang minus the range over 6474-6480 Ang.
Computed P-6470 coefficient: -2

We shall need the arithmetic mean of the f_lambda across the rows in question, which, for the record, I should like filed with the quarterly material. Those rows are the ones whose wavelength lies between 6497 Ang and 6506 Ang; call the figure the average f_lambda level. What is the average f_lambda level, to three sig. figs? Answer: 13.9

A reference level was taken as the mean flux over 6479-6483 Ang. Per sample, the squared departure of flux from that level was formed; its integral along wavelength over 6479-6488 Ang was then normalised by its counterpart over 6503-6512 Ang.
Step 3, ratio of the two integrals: 0.7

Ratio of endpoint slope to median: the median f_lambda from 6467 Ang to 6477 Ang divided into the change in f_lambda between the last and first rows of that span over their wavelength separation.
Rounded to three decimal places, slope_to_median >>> 0.013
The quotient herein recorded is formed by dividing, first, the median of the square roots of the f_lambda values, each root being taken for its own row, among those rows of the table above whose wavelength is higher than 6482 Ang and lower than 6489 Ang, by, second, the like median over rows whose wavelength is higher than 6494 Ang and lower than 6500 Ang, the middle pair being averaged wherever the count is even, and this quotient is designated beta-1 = 1.02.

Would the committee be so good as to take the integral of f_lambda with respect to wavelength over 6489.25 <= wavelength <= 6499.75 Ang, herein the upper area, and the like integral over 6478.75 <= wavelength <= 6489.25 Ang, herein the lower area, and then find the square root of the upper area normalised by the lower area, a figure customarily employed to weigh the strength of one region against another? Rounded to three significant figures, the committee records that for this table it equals 0.981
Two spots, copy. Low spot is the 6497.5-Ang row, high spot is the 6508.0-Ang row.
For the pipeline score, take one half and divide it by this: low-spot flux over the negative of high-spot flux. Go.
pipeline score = -0.53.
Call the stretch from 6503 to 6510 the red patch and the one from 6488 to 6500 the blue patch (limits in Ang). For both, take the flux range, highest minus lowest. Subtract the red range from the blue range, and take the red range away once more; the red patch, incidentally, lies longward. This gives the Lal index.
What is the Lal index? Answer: -0.90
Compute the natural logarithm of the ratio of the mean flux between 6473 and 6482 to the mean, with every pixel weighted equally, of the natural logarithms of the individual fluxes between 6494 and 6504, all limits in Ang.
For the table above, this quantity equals 1.72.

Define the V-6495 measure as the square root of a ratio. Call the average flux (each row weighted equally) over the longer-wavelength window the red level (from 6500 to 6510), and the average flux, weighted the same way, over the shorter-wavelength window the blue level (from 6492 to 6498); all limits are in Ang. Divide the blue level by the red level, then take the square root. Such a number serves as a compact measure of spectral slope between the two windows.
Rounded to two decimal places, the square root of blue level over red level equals 0.99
